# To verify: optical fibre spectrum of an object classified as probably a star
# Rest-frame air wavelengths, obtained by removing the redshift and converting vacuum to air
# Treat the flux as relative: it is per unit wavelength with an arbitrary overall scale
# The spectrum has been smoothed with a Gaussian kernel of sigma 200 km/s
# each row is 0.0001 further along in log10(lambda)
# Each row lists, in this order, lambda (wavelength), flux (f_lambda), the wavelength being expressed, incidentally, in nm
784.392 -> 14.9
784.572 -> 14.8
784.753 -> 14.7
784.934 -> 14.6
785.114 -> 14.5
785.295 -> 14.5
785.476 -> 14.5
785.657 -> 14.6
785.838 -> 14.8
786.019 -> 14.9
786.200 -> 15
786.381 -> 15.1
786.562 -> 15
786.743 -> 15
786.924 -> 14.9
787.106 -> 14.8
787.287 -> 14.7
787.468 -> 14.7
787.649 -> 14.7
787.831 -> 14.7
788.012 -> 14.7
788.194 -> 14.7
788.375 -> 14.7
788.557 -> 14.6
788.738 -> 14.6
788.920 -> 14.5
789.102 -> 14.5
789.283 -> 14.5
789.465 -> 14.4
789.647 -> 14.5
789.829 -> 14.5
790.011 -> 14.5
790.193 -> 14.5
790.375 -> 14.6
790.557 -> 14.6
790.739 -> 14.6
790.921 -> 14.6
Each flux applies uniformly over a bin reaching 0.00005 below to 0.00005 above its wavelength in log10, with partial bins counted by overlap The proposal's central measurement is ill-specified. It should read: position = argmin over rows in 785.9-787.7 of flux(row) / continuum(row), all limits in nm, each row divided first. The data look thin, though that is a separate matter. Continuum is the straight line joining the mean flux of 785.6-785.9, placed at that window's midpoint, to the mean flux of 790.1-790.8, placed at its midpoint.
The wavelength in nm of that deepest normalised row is 787.287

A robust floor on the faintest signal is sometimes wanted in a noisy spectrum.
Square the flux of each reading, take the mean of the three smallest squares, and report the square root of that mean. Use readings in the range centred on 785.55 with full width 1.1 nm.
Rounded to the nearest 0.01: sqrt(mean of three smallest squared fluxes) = 14.50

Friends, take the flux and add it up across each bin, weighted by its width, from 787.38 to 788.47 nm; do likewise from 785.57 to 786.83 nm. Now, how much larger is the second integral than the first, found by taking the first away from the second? 3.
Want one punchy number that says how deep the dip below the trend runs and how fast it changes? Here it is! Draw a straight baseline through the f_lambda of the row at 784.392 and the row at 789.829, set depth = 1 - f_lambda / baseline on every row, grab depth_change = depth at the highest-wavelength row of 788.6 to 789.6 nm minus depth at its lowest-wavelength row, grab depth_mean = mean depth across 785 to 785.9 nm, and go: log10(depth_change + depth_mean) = -1.6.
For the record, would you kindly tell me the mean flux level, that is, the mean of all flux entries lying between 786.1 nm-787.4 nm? 14.9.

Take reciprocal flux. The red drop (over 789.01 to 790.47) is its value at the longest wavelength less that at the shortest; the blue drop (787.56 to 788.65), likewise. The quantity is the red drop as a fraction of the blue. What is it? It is -1.0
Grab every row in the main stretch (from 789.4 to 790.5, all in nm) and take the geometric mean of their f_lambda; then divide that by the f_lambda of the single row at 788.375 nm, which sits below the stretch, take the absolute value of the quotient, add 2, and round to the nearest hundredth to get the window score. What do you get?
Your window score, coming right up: 2.99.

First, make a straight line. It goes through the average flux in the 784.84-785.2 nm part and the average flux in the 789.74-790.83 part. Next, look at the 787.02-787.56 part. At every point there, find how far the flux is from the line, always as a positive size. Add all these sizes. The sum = 0.5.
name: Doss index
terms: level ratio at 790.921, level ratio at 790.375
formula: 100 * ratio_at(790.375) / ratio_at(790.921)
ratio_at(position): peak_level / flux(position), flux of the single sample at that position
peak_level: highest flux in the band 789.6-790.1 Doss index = 100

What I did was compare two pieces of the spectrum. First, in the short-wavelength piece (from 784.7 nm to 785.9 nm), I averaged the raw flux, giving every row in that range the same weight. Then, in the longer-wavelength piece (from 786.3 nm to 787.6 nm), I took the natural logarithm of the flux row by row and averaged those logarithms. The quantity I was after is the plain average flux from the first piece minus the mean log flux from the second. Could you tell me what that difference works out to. 11.9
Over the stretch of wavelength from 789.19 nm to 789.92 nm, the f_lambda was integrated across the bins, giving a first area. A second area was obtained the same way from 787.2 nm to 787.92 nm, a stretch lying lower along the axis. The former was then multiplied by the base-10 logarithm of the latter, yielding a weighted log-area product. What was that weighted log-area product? 10.8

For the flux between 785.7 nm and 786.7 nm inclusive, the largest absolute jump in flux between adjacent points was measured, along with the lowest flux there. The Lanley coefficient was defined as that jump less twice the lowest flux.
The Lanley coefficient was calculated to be -29.5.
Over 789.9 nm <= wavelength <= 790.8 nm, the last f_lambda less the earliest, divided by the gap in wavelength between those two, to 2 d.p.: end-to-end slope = 0.14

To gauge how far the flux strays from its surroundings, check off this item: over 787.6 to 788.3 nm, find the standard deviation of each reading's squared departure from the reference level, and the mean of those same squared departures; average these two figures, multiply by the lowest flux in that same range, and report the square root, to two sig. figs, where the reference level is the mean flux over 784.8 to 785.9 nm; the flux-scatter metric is 0.32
